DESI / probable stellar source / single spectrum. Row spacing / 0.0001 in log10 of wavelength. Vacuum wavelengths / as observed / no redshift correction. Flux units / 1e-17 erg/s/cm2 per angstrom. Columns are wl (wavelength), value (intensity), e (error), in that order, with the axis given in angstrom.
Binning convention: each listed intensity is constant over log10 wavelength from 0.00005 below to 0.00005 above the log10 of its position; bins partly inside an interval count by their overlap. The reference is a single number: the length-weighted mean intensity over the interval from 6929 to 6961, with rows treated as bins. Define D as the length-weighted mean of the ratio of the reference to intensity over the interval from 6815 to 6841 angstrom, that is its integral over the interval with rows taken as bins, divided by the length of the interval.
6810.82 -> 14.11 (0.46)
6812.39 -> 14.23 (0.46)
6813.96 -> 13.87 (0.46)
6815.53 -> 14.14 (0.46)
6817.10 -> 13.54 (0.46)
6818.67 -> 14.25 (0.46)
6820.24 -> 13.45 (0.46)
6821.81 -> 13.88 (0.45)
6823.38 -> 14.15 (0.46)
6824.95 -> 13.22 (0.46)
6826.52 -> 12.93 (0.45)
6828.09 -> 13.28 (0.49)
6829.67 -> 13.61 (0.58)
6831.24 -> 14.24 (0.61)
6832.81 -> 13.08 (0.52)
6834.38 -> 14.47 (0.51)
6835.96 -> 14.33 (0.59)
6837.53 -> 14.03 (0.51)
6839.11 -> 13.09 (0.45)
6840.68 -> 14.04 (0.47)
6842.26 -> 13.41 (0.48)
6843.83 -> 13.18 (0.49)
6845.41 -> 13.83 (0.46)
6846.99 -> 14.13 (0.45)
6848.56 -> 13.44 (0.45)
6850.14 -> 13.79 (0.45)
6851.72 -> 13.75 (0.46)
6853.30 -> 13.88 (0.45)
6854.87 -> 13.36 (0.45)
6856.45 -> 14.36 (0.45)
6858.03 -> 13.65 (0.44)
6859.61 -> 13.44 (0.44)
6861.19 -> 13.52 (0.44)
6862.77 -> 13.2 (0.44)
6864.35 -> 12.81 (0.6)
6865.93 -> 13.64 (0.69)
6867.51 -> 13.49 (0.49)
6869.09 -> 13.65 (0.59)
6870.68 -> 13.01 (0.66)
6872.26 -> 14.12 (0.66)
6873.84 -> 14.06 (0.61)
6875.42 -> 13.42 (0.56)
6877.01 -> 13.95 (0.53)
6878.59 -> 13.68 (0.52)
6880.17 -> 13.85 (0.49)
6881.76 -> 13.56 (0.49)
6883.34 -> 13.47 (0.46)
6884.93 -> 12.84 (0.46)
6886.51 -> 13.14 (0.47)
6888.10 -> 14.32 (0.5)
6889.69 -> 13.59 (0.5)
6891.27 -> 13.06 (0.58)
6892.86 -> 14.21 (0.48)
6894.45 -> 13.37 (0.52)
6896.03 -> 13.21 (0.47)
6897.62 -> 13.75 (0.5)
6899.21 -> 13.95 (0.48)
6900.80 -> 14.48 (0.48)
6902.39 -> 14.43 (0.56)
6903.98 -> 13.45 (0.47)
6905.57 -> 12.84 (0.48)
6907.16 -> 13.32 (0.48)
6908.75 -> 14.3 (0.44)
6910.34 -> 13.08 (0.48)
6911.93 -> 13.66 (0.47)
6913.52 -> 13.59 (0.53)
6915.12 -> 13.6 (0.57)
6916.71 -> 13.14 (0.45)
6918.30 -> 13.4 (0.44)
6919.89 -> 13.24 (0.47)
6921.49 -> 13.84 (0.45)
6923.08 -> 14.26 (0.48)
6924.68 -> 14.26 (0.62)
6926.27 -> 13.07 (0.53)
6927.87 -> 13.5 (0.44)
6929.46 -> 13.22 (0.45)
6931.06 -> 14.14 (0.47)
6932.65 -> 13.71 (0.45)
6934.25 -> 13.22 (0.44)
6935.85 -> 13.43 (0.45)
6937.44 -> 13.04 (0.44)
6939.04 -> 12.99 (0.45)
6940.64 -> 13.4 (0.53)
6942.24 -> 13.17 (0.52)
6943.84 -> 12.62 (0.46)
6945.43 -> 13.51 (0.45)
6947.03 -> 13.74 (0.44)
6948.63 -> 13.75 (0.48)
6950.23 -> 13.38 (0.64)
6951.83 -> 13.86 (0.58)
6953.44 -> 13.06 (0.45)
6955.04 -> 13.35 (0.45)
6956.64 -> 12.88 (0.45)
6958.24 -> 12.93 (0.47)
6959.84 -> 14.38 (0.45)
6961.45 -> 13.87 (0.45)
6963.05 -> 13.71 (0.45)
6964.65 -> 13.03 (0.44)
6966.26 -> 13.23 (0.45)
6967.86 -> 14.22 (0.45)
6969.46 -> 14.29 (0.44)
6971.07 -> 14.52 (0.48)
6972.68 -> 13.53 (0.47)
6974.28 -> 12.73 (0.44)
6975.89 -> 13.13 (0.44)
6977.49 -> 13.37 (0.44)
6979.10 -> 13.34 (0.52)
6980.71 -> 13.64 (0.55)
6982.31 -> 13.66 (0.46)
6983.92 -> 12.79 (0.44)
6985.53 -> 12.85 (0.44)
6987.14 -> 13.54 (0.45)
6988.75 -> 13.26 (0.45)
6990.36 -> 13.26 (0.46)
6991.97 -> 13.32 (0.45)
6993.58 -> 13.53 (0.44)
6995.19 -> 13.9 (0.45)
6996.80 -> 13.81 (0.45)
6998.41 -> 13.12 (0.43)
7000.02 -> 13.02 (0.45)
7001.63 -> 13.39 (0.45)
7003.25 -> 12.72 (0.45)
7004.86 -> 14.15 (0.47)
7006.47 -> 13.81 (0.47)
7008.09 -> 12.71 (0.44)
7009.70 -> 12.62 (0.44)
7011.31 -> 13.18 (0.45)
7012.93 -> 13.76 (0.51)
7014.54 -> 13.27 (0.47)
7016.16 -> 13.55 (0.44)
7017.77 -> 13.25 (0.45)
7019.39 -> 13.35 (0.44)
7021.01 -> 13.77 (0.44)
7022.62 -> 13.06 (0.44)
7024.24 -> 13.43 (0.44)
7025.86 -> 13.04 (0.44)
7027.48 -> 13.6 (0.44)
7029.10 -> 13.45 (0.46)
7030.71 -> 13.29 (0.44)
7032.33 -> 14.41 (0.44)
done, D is 0.98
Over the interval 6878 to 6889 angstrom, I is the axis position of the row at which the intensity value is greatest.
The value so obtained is 6888.10 angstrom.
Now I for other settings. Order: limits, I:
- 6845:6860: 6856.45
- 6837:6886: 6856.45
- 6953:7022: 6971.07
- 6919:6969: 6959.84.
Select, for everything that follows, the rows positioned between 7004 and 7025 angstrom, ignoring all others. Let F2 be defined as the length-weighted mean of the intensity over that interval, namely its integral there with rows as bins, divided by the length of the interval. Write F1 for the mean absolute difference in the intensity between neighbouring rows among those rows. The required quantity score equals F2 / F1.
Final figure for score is 30.1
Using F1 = 0.445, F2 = 13.4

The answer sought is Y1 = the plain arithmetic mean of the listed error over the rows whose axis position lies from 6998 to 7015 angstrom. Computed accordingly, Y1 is 0.457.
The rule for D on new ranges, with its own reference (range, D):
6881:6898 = 0.99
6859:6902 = 0.99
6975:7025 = 1.00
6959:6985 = 0.99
